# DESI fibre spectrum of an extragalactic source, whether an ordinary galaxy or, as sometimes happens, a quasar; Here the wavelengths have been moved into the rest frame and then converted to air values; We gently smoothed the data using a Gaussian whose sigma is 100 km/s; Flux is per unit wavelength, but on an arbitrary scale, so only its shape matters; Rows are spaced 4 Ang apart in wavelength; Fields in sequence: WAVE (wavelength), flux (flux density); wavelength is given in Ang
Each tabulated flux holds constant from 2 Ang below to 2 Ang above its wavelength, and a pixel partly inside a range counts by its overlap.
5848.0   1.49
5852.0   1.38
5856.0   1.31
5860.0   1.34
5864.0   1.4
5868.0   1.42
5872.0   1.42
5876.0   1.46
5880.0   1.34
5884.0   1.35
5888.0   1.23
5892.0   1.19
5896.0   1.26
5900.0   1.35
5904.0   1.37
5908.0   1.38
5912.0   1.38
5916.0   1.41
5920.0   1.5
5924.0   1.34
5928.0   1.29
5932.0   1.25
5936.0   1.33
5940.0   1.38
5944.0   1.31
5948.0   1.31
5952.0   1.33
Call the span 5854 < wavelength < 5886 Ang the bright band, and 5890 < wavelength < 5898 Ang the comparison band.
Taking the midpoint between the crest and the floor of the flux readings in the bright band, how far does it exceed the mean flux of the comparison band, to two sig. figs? 0.16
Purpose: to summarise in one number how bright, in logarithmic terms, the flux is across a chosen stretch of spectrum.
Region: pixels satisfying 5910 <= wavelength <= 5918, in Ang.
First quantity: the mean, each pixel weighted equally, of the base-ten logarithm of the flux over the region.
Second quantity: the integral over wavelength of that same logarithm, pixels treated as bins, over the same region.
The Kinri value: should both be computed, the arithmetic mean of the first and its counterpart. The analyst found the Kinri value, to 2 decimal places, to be 0.65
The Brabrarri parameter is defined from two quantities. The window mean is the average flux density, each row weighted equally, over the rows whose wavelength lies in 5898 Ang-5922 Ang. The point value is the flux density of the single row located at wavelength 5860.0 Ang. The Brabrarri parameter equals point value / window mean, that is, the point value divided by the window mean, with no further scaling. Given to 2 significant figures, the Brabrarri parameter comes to 0.96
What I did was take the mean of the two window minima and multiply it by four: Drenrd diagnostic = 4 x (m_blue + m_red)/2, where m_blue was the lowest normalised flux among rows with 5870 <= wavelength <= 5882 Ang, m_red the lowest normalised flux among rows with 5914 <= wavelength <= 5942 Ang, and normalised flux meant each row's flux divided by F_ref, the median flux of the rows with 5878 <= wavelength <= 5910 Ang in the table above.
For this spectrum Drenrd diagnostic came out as 3.85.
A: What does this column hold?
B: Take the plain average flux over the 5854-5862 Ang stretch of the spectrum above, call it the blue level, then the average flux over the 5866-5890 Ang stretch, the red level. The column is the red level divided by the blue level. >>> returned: 1.03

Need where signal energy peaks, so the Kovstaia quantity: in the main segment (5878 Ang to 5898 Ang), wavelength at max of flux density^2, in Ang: 5884.0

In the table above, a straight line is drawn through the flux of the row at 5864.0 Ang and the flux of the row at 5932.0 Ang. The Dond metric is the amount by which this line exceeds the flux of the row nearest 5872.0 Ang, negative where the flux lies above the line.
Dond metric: -0.04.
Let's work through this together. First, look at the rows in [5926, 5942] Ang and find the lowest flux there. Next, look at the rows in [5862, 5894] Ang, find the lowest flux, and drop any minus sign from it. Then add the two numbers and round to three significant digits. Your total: 2.44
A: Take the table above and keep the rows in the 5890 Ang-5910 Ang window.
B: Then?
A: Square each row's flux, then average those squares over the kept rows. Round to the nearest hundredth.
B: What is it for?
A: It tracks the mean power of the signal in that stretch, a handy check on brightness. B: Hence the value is 1.72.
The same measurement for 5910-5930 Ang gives 1.92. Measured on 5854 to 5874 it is 1.90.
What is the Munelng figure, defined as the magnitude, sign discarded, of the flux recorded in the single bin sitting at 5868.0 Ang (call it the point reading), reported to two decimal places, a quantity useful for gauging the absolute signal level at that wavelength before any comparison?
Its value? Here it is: 1.42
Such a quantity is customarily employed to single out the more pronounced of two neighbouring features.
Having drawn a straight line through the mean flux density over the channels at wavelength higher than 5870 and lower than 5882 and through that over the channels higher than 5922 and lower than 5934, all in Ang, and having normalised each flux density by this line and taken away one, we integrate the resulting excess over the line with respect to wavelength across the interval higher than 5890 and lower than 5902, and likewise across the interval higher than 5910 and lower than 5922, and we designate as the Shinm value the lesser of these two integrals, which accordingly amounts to -0.85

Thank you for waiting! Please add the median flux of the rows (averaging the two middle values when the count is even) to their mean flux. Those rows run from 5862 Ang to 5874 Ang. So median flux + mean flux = 2.833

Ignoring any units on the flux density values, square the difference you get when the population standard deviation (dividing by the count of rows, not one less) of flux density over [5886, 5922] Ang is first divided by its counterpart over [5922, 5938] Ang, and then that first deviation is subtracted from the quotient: 6.2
